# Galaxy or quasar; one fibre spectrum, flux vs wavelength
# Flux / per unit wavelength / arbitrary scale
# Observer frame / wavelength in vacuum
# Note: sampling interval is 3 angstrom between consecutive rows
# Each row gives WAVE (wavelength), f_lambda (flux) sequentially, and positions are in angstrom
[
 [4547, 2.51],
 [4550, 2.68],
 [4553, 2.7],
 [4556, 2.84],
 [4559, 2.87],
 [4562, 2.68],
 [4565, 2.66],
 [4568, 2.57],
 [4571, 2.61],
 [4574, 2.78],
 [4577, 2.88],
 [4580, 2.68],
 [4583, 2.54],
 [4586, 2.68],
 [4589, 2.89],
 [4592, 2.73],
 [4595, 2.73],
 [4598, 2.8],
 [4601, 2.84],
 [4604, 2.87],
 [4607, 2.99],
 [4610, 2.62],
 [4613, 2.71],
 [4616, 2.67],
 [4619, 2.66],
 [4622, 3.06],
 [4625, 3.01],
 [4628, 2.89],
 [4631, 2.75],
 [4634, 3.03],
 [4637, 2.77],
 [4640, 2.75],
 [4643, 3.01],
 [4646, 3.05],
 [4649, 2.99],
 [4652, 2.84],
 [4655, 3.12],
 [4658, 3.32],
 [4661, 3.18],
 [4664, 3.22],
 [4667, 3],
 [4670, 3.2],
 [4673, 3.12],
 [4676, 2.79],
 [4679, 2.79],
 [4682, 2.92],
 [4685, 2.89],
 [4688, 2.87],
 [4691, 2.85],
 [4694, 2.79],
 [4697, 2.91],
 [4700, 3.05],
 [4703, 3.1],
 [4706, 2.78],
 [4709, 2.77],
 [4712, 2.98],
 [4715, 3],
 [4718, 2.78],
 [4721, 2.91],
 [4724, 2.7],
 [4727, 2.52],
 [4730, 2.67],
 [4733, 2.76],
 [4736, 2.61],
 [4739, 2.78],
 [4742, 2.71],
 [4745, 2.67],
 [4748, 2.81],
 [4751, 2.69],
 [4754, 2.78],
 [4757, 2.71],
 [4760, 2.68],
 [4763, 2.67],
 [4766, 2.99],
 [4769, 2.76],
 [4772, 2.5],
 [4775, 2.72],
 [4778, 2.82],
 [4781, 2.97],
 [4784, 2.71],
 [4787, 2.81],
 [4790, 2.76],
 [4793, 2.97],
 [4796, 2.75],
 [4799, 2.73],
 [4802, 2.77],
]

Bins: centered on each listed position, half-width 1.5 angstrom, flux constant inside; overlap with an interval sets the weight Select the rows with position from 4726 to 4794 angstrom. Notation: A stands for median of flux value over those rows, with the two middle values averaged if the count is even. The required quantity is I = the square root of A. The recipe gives 1.65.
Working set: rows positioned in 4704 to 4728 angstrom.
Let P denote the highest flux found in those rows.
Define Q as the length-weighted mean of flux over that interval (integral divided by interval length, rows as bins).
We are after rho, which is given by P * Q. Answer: 8.45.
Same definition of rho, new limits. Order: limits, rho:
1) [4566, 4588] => 7.72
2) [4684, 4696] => 8.24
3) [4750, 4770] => 8.24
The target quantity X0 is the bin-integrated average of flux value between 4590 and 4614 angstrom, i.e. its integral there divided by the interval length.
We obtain 2.79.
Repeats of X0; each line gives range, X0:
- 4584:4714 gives 2.91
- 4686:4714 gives 2.90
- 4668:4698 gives 2.91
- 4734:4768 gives 2.74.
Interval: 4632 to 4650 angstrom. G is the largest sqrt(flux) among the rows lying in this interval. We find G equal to 1.75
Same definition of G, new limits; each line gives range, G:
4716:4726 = 1.71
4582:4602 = 1.70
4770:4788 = 1.72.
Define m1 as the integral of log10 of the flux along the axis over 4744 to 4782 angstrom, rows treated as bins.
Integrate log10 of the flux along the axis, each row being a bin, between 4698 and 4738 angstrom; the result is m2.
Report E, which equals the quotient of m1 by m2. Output 0.93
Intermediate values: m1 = 16.7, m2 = 18.0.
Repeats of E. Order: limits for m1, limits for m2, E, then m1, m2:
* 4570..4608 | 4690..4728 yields 0.97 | 16.8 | 17.3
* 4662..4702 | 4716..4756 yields 1.08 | 18.8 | 17.4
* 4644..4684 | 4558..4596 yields 1.17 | 19.3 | 16.5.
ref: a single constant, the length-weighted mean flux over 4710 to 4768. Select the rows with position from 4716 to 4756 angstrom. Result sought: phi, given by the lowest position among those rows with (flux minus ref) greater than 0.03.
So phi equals 4721 angstrom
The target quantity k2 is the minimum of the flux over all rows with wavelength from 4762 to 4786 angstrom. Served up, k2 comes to 2.5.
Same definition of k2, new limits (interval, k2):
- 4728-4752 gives 2.61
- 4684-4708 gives 2.78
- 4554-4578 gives 2.57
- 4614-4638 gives 2.66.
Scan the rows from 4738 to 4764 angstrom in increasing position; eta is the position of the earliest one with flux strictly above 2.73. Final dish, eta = 4739 angstrom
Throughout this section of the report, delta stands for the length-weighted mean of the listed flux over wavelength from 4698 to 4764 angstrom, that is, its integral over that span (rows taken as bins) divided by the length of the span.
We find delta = 2.78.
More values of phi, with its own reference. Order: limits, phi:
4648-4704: 4649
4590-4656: 4598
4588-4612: 4589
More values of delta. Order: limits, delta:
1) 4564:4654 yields 2.80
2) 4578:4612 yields 2.76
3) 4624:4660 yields 2.96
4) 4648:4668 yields 3.10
